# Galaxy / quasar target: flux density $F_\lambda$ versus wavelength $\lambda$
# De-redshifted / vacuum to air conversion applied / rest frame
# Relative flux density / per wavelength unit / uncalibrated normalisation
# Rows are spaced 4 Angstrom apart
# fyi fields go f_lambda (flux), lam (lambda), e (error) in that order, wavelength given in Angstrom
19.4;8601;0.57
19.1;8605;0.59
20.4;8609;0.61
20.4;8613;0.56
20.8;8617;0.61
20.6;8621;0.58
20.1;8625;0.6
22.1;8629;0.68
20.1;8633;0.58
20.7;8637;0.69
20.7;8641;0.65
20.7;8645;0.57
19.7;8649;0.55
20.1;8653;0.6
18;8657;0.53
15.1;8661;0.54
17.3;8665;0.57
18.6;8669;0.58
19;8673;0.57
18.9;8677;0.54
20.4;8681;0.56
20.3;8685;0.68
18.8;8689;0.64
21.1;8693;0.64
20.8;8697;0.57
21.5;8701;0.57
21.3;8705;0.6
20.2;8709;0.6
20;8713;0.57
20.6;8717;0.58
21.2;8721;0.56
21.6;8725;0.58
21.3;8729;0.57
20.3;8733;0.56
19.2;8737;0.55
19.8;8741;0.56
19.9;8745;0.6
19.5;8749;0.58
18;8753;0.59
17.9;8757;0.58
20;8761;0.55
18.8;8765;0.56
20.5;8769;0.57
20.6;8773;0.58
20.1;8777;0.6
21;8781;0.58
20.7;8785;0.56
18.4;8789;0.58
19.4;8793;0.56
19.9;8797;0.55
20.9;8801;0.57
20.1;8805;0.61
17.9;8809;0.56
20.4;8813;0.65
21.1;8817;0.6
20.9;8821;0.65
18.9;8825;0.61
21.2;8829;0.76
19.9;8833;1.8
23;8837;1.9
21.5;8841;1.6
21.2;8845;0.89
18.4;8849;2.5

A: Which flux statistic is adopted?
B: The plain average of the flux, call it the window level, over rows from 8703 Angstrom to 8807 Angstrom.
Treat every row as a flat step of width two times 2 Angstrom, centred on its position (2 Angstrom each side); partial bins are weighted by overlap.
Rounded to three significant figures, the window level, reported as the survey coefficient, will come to 20.0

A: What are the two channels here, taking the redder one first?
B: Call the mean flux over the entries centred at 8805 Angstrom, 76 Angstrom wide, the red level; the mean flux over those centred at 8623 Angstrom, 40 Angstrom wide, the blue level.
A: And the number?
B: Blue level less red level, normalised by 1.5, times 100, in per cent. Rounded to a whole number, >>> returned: 11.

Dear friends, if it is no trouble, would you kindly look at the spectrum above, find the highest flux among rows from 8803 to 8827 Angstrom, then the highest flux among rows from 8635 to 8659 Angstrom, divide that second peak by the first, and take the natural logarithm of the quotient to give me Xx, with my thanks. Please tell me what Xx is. -0.02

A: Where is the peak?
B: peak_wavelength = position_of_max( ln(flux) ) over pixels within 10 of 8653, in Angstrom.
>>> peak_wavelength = 8645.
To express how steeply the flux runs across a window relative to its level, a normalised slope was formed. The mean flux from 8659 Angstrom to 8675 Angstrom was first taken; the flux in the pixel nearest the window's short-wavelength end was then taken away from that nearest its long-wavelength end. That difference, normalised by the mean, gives 0.22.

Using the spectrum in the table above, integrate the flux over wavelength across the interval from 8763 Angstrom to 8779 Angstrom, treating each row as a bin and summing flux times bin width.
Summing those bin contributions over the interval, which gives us 320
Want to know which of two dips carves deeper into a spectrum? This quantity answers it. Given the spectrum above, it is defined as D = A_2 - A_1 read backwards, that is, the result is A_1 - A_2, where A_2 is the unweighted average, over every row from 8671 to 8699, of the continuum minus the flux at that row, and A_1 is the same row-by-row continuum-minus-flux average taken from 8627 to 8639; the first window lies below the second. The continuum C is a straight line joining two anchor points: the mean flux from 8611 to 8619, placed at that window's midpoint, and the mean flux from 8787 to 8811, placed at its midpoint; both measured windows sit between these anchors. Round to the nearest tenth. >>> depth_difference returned -0.7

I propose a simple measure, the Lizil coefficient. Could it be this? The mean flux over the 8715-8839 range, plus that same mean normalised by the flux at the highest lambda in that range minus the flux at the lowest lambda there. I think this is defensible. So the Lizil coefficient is 28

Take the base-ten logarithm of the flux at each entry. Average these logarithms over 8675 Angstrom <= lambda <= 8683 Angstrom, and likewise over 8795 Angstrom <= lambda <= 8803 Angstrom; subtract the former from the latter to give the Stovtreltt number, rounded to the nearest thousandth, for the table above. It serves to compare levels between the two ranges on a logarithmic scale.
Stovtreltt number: 0.016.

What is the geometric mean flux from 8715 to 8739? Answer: 20.7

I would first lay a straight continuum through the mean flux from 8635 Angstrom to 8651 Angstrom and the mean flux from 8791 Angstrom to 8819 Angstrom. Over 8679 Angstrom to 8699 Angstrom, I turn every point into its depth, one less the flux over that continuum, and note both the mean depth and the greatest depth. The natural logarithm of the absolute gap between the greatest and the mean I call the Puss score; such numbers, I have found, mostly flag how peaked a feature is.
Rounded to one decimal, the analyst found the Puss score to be -2.6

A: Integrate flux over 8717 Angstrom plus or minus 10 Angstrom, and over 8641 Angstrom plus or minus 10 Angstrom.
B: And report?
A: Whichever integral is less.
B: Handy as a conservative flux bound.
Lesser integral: 408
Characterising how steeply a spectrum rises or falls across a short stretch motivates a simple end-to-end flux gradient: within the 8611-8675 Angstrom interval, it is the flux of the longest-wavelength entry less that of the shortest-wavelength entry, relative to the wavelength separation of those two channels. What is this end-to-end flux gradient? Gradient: -0.023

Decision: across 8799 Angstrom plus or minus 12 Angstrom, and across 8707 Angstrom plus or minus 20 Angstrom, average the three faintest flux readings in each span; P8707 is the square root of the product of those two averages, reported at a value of 19.1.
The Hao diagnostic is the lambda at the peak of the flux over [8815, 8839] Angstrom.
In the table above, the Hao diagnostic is 8837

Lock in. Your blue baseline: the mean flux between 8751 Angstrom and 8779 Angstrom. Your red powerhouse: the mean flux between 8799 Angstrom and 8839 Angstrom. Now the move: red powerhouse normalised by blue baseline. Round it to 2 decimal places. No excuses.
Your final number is 1.05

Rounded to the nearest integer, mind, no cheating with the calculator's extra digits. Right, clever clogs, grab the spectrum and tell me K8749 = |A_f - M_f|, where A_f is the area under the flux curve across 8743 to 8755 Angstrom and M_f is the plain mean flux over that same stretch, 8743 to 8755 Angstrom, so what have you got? 210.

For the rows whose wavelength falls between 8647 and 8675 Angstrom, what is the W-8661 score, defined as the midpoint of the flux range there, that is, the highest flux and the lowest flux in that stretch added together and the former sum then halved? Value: 17.6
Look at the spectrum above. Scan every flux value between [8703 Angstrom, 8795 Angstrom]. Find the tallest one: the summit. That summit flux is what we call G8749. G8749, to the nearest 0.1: 21.6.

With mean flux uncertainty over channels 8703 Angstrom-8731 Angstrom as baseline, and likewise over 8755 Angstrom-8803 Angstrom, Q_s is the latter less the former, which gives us -0.010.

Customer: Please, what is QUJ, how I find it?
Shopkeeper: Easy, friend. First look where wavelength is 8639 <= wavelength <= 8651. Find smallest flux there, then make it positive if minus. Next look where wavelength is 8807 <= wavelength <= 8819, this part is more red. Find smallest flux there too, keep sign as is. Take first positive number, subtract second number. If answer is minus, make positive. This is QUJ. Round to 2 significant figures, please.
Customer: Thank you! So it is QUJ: 1.8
